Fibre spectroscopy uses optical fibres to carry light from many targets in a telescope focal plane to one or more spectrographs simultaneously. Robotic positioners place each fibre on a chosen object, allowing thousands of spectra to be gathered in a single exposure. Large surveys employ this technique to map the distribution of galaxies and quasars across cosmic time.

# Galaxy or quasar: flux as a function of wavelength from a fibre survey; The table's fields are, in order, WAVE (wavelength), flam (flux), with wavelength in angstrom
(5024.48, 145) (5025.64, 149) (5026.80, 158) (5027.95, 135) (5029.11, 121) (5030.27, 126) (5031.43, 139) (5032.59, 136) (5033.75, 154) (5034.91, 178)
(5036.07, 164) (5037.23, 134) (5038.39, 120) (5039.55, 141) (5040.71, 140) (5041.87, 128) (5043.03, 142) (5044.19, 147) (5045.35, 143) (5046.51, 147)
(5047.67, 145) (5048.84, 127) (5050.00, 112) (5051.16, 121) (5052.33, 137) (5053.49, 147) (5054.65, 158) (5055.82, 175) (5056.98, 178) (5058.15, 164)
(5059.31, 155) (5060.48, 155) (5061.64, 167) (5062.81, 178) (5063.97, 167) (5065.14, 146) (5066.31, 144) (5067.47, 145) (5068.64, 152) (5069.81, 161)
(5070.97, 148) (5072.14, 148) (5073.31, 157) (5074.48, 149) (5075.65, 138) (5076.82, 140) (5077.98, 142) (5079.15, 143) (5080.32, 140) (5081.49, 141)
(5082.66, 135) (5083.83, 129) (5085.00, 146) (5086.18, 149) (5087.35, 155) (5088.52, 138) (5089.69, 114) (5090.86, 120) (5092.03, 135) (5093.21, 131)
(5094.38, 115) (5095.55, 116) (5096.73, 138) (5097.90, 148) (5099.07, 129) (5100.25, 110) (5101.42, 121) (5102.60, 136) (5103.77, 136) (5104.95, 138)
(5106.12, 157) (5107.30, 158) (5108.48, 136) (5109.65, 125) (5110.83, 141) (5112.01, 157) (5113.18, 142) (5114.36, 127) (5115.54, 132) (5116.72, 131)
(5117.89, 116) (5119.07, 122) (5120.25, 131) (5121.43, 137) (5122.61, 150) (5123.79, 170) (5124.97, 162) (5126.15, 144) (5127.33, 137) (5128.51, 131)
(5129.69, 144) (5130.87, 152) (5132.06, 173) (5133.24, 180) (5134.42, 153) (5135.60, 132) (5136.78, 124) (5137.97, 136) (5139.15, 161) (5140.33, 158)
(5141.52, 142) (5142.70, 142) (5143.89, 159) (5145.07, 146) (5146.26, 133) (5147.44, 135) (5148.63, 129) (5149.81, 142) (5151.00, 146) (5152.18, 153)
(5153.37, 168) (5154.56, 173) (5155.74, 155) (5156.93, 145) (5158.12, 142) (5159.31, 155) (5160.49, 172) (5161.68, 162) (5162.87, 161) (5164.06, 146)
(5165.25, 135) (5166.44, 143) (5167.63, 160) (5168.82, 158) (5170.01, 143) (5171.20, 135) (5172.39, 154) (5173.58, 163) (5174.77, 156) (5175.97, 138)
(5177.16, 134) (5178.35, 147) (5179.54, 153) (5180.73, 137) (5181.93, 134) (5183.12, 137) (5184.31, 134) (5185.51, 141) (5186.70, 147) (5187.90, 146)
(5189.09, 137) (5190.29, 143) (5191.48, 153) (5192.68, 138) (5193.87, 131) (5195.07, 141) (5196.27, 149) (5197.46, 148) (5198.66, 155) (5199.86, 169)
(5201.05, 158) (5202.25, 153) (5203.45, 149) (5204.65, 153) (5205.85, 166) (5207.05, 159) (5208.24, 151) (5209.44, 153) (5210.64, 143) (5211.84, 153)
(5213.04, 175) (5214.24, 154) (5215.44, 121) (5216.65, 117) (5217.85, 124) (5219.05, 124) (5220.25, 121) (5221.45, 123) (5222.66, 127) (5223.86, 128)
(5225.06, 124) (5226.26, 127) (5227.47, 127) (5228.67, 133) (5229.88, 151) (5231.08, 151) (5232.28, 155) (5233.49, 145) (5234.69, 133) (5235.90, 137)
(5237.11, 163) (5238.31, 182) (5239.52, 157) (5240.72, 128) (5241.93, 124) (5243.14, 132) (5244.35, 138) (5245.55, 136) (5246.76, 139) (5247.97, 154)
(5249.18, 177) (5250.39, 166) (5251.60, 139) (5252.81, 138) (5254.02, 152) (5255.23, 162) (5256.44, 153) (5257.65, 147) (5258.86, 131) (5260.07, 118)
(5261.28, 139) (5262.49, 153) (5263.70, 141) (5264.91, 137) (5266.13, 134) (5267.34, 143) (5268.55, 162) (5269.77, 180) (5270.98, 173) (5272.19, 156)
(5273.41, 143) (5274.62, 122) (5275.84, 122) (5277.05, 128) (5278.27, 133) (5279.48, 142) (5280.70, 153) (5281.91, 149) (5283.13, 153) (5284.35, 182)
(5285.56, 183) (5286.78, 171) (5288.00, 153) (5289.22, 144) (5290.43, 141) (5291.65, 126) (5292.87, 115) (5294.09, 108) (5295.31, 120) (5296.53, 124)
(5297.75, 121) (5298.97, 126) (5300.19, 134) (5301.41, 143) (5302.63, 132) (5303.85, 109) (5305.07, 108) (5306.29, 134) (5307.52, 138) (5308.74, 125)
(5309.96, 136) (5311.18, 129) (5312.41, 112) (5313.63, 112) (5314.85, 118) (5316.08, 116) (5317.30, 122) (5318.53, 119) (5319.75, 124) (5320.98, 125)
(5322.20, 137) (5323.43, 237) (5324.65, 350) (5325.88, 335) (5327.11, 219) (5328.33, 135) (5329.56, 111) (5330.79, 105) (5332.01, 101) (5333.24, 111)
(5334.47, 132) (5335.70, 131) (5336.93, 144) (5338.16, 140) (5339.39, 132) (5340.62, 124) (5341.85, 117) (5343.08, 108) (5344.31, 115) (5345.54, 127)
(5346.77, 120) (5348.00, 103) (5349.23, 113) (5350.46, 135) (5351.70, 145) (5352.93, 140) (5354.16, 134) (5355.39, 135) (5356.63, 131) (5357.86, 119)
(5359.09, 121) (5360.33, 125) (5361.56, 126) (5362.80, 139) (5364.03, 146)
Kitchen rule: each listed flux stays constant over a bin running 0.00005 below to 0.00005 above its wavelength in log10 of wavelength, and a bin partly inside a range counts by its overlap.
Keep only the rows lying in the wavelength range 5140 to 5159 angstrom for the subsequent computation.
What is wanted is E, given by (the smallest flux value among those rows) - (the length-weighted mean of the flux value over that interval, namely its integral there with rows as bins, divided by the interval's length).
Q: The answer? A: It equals -18.9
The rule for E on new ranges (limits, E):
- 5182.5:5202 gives -14.6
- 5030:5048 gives -23.0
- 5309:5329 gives -51.4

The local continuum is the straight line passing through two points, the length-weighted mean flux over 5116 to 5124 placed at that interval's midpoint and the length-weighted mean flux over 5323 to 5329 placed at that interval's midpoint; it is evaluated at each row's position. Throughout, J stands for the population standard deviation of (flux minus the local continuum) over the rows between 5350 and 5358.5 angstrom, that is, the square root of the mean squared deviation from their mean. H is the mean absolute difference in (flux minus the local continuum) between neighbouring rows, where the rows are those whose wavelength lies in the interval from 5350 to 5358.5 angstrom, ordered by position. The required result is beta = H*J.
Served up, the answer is 57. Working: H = 6.6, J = 9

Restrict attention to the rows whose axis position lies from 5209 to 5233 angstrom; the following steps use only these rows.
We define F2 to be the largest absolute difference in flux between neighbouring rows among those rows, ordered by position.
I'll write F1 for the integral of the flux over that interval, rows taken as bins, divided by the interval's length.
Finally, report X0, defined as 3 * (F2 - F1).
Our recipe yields -310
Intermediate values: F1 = 136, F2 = 33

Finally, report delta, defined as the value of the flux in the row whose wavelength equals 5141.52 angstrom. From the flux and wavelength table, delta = 142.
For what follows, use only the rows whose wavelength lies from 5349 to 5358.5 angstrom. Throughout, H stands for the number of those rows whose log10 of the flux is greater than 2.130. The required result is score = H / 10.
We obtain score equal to 0.40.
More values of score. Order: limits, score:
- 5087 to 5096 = 0.30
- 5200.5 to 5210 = 0.80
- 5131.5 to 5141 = 0.60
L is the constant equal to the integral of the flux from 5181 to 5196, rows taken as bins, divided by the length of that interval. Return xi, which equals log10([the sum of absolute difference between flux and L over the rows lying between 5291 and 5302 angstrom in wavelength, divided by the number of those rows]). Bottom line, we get 1.22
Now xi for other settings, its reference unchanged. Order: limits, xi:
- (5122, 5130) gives 1.07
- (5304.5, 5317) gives 1.24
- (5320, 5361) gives 1.50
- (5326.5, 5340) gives 1.35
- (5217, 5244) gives 1.15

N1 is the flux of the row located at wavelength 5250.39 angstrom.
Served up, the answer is 166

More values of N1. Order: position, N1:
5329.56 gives 111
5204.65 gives 153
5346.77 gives 120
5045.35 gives 143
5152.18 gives 153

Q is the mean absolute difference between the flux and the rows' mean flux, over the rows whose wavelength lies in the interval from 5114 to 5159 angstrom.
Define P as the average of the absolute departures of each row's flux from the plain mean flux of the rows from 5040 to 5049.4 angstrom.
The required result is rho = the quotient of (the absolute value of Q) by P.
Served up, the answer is 2.0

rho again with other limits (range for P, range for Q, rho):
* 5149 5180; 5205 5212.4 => 0.6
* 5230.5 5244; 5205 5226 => 1.2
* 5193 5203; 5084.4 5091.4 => 1.6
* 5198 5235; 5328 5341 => 0.9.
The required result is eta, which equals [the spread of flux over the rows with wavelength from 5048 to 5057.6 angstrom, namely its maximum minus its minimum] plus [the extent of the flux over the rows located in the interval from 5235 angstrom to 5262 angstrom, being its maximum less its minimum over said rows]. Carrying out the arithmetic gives 130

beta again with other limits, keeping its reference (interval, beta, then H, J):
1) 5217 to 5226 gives 5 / 2.3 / 2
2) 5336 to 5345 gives 106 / 7.6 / 14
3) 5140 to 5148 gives 108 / 10.4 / 10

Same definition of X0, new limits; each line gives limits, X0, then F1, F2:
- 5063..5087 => -377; 147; 21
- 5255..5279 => -368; 144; 21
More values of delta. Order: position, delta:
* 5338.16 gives 140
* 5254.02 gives 152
